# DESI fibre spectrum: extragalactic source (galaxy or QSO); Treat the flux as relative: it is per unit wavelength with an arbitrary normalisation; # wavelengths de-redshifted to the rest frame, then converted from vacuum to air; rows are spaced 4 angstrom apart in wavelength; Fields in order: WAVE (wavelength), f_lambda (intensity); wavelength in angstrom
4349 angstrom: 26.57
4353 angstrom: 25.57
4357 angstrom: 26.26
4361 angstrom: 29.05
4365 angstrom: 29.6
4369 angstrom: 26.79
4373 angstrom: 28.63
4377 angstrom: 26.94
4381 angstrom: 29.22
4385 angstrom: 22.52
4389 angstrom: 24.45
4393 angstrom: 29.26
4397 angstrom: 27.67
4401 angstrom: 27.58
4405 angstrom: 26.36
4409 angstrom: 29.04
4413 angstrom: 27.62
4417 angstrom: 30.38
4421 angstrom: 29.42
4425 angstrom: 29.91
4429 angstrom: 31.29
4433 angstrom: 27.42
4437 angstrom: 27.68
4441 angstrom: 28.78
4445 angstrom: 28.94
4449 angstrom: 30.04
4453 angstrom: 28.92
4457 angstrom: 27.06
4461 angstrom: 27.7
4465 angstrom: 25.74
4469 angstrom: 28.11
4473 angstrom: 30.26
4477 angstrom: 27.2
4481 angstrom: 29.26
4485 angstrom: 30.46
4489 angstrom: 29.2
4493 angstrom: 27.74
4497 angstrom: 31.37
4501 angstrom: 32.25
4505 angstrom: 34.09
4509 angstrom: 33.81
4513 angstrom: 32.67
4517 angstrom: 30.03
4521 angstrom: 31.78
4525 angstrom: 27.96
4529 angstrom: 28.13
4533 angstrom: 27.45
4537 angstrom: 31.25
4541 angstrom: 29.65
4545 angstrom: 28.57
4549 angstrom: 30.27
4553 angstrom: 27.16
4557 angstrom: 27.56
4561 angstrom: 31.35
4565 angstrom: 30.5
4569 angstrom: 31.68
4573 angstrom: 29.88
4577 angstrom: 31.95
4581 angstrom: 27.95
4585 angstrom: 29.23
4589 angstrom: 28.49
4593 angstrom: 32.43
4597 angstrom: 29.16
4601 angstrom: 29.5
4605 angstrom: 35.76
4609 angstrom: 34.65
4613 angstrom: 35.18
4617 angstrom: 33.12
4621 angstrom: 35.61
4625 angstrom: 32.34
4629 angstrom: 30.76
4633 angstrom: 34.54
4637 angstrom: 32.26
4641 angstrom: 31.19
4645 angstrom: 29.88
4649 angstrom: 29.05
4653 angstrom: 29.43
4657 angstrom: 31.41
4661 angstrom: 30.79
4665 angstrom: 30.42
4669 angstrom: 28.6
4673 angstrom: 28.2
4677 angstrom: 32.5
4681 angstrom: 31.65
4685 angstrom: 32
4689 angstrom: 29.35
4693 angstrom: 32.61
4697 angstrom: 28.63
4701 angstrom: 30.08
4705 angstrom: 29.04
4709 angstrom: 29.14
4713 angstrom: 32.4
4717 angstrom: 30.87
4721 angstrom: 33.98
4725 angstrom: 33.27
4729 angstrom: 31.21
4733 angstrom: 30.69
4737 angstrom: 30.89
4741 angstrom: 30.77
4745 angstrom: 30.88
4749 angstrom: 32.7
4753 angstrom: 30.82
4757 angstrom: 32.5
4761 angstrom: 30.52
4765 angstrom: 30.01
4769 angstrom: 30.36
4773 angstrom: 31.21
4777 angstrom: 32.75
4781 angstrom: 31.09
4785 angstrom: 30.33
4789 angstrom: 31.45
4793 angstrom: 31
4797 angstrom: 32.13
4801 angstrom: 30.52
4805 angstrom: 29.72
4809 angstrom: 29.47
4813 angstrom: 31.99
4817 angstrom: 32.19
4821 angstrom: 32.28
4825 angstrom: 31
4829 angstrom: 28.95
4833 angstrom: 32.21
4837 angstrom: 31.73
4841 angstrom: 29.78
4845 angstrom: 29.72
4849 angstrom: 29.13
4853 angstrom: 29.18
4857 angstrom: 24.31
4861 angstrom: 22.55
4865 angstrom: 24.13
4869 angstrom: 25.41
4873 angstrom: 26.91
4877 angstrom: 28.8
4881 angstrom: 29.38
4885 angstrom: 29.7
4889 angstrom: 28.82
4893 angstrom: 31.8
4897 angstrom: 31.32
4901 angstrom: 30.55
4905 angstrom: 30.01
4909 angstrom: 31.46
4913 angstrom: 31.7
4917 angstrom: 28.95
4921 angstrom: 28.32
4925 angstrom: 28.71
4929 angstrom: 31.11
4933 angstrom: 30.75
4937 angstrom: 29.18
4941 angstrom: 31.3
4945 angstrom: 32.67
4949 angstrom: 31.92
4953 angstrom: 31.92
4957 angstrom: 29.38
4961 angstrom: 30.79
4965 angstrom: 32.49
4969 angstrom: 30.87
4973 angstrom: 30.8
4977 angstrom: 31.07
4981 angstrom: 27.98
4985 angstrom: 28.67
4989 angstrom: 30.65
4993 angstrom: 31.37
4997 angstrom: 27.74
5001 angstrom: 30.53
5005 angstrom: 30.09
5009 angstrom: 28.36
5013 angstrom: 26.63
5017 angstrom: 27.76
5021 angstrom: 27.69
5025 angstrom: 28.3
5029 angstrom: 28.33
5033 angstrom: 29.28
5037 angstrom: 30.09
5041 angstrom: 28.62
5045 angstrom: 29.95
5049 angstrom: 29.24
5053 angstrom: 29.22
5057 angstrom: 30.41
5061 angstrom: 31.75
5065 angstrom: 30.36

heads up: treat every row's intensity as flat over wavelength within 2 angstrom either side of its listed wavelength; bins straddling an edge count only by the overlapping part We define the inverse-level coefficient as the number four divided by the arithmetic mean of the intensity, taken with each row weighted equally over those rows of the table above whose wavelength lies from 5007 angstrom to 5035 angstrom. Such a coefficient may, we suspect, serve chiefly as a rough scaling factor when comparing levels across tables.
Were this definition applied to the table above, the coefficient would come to 0.143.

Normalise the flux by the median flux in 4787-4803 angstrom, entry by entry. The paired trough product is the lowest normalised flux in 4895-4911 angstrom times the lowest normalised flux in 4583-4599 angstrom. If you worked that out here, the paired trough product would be 0.877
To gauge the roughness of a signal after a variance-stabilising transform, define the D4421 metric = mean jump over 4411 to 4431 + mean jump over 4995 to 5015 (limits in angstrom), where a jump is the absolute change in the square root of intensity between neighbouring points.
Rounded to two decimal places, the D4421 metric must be 0.28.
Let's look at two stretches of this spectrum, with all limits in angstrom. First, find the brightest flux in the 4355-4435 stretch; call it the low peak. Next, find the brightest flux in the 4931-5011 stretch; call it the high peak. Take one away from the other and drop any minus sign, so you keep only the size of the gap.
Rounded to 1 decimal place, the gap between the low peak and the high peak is 1.4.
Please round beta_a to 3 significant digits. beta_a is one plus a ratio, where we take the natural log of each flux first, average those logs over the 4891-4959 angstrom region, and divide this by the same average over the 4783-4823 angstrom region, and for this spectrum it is 2.00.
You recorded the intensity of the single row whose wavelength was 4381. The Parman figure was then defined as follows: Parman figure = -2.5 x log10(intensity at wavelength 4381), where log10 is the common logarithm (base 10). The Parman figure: -3.66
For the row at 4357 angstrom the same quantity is -3.55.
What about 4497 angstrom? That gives -3.74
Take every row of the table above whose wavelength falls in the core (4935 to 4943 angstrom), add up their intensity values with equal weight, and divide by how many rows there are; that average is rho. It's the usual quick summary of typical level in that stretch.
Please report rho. 30.2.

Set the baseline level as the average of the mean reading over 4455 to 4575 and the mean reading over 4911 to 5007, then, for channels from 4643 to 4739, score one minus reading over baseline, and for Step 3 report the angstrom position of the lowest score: 4721 angstrom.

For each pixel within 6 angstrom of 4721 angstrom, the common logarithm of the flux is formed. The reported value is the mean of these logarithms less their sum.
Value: -3.0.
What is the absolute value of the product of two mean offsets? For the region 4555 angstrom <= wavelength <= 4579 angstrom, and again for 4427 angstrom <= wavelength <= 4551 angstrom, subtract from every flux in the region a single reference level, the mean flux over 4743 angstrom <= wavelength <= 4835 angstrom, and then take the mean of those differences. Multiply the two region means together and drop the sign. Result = 1.0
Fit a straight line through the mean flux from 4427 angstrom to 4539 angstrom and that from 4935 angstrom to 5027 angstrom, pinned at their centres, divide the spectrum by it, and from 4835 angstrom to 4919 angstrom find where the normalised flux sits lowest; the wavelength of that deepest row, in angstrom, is 4861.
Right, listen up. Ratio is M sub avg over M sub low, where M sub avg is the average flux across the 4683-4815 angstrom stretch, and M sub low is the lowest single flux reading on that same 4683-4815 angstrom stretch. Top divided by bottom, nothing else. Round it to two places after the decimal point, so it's 1.08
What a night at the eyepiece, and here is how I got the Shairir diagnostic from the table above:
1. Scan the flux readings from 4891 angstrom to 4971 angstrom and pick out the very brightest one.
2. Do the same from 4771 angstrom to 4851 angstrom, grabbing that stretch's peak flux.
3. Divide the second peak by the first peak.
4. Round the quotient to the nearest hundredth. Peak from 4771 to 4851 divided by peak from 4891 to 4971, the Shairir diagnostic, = 1.00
